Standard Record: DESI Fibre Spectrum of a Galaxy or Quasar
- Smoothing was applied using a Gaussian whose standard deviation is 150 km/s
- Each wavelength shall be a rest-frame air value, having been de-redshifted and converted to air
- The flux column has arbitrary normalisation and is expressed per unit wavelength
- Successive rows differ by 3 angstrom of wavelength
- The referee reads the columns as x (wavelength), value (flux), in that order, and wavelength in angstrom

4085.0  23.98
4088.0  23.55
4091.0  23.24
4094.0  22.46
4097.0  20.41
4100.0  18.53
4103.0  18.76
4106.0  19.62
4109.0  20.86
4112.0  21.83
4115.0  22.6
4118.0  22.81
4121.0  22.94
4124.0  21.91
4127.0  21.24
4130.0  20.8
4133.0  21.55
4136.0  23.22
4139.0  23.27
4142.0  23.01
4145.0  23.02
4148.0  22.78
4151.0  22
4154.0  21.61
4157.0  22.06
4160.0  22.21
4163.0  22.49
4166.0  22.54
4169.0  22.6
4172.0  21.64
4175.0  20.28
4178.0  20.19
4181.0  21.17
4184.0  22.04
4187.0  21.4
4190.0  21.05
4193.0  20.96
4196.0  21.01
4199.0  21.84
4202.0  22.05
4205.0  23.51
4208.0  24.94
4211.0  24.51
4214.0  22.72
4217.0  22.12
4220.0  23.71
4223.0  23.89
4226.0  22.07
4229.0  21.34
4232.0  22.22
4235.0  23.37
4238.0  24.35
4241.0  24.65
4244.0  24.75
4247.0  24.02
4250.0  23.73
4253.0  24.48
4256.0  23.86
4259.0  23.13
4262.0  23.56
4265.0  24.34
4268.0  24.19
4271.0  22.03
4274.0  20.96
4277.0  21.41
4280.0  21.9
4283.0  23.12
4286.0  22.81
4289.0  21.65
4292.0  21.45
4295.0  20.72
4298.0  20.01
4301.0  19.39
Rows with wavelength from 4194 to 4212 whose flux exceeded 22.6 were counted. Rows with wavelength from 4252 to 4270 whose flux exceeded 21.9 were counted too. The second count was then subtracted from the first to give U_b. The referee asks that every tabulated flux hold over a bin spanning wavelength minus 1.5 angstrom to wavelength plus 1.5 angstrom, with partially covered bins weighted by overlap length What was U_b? -3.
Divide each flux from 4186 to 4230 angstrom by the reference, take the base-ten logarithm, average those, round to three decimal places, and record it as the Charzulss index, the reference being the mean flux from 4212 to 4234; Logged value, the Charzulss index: -0.003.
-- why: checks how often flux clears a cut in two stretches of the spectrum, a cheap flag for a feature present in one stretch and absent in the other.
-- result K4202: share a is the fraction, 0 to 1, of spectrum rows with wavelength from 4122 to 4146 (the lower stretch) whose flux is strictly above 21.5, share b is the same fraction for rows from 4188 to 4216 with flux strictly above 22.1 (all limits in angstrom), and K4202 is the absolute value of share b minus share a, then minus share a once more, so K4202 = -0.44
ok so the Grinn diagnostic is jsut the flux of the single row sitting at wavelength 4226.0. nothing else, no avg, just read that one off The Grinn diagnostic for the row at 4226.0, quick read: 22.07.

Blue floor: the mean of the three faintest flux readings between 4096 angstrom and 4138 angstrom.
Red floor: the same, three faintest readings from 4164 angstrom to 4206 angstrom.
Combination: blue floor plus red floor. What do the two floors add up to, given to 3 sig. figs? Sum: 39.4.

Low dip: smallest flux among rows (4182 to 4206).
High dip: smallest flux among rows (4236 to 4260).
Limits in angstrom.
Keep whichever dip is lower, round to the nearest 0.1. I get 21.0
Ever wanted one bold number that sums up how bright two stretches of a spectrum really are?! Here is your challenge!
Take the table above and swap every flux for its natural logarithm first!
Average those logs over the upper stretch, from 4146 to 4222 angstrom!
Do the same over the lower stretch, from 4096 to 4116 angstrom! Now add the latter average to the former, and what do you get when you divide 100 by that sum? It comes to 16.4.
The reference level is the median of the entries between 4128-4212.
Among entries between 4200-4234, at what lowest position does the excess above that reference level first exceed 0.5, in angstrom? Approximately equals 4205.0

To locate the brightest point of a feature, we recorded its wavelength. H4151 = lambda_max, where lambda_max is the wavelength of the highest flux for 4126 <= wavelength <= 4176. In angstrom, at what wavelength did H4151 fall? 4139.0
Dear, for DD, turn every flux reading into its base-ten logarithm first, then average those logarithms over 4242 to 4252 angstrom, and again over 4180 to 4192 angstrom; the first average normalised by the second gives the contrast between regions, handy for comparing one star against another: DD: 1.04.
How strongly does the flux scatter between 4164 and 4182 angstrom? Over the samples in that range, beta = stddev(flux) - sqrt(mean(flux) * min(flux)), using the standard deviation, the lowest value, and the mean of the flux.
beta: -19.8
